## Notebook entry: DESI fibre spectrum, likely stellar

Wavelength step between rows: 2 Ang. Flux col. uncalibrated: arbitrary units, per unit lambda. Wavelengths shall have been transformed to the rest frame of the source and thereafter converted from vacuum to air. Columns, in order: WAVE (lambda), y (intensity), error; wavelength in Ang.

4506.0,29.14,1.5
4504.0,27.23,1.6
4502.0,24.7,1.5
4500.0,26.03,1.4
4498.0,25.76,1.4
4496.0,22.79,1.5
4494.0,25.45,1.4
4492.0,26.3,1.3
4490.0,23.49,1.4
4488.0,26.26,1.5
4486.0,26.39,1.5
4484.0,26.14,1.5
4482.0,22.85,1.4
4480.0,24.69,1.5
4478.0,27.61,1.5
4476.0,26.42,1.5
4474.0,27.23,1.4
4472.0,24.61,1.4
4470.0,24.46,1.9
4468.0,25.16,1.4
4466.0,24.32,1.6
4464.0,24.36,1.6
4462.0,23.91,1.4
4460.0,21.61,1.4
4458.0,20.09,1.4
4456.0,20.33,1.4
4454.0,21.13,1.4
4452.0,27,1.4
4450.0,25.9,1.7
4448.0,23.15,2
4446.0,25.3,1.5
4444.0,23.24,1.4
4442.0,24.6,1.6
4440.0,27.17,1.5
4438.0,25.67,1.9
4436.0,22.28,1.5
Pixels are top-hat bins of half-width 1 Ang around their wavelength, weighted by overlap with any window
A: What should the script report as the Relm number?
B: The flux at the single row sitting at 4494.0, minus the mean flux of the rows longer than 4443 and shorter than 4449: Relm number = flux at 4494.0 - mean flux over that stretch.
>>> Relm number 1.6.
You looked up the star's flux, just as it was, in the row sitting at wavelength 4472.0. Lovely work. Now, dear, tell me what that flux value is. 24.61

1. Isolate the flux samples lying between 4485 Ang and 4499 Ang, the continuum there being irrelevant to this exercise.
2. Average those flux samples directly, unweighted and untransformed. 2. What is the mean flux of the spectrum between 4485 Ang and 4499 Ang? 25.2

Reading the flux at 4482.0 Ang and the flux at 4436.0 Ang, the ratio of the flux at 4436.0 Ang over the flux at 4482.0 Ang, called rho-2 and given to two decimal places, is 0.98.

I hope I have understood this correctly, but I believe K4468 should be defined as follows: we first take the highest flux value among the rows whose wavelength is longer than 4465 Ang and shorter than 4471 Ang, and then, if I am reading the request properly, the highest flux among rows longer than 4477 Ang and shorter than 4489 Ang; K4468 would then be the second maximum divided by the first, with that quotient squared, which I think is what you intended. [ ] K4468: 1.20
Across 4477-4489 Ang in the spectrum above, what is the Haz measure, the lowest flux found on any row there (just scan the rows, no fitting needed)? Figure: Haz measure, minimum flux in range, 22.85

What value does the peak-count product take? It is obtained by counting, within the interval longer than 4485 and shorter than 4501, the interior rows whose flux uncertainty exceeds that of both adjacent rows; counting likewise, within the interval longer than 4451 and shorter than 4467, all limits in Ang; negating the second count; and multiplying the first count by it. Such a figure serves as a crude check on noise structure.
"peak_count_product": 0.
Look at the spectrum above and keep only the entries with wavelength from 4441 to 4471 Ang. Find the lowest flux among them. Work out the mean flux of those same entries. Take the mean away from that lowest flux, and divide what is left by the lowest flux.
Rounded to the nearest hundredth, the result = -0.18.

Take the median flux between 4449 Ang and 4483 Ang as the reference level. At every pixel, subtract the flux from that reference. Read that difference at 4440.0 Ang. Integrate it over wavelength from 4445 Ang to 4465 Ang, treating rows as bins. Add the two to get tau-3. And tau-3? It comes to 21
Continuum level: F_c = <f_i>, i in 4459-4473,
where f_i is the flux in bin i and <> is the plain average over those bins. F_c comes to 24.1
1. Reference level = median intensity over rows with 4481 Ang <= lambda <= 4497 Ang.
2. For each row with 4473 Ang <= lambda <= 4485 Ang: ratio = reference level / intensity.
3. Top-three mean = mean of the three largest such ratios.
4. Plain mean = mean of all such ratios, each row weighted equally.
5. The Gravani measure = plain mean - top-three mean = -0.050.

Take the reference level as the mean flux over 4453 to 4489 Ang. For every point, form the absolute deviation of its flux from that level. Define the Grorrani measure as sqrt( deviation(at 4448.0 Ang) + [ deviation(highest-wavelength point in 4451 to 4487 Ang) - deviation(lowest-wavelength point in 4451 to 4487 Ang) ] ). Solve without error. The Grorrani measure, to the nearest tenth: 0.7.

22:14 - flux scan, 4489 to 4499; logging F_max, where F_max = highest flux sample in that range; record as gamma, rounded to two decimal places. 26.30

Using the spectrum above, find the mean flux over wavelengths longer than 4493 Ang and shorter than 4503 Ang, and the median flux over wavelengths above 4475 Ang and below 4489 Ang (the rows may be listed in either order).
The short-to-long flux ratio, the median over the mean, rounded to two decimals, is 1.05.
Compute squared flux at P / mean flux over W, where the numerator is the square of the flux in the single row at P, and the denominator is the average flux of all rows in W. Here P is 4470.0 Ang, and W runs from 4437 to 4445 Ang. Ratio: 23.8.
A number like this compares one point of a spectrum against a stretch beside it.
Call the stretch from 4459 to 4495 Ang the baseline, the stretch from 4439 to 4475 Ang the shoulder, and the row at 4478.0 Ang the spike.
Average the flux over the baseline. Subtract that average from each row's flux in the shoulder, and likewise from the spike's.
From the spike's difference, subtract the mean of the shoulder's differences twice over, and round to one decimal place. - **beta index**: 4.5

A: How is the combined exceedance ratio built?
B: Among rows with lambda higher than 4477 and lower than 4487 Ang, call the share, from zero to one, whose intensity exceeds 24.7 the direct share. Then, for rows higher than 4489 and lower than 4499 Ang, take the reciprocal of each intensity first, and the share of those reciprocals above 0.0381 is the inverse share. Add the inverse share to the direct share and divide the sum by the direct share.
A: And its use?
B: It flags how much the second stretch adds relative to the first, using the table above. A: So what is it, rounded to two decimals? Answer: 2.33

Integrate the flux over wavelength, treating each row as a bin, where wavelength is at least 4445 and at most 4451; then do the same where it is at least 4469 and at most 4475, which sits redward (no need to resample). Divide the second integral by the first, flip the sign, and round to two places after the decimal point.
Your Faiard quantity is -1.03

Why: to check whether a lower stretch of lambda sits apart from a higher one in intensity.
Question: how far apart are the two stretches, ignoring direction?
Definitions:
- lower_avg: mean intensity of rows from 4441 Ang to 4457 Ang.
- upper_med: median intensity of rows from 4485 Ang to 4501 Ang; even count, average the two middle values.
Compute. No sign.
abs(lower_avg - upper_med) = 2.1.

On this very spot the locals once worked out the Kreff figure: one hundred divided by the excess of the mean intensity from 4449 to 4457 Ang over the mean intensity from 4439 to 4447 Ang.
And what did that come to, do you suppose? -67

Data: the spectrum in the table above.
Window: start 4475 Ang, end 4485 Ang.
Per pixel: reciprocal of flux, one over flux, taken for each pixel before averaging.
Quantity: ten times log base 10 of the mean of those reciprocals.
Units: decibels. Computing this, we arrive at -14.1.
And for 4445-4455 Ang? -13.9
